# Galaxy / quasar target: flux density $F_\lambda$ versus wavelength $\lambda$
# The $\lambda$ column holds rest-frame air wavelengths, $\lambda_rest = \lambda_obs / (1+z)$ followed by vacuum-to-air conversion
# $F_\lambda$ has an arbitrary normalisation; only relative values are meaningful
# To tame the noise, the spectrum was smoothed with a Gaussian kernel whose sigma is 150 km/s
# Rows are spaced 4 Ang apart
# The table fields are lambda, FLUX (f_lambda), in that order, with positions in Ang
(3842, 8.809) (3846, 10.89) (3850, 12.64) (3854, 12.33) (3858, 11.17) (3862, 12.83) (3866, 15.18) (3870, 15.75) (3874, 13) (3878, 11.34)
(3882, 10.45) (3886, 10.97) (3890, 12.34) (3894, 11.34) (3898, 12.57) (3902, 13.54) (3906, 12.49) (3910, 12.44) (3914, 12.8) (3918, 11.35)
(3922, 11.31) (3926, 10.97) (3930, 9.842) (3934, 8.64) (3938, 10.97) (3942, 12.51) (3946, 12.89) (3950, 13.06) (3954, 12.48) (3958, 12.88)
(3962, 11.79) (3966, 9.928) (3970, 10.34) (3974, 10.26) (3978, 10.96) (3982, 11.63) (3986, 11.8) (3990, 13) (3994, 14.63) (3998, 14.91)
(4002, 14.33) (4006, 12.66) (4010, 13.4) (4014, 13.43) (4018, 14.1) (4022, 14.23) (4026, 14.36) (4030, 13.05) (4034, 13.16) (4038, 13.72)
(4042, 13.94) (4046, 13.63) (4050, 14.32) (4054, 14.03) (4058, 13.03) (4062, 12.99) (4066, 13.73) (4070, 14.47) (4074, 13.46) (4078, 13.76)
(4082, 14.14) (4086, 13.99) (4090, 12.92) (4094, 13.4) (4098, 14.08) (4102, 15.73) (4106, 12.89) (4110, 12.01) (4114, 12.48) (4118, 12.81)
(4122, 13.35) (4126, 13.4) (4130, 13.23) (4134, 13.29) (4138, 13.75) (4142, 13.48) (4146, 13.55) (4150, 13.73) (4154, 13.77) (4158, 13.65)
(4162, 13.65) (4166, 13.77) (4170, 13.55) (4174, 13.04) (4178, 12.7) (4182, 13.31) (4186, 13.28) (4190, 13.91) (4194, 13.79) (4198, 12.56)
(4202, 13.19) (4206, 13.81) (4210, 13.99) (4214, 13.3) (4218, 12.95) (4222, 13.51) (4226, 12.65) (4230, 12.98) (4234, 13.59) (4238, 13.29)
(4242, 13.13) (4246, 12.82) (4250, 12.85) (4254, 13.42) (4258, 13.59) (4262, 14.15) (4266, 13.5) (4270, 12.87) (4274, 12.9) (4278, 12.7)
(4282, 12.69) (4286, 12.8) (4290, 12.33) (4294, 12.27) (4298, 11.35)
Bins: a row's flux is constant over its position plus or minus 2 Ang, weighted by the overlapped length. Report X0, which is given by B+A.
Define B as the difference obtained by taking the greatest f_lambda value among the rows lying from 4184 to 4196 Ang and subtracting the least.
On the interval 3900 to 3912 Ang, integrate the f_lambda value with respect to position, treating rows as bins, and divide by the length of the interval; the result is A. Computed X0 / 13.5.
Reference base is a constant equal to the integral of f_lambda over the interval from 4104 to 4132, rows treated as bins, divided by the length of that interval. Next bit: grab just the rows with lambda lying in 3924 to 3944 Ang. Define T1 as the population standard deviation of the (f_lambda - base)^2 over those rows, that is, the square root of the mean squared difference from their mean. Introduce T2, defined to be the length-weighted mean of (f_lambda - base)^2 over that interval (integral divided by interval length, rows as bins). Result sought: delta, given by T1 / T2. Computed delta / 0.9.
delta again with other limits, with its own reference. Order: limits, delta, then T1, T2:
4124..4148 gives 0.6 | 0.2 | 0.35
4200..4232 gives 1.2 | 0.4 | 0.35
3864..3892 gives 0.8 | 2.8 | 3.68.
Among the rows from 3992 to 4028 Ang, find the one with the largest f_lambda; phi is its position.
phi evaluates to 3998 Ang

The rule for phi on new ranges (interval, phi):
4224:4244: 4234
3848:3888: 3870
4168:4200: 4190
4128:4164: 4154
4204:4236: 4210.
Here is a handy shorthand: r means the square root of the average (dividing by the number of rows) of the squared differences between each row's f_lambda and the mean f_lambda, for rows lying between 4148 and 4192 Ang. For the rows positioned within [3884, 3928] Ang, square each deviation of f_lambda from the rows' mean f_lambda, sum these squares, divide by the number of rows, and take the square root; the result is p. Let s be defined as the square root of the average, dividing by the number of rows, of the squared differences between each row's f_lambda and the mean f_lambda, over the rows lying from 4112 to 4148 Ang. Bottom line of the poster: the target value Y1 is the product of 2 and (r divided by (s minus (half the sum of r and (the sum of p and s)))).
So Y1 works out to -1.8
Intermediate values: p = 0.82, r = 0.4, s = 0.367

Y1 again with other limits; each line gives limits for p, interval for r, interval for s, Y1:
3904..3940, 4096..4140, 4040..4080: -2.1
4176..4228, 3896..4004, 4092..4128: -6.3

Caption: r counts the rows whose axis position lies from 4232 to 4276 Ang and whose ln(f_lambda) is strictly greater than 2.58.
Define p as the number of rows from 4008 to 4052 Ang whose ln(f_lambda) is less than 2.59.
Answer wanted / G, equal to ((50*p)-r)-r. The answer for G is 88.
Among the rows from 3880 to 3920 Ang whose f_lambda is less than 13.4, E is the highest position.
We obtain 3918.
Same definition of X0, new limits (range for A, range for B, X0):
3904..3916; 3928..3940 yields 14.9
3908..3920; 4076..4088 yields 12.6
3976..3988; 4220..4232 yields 12.3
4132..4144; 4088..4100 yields 14.7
